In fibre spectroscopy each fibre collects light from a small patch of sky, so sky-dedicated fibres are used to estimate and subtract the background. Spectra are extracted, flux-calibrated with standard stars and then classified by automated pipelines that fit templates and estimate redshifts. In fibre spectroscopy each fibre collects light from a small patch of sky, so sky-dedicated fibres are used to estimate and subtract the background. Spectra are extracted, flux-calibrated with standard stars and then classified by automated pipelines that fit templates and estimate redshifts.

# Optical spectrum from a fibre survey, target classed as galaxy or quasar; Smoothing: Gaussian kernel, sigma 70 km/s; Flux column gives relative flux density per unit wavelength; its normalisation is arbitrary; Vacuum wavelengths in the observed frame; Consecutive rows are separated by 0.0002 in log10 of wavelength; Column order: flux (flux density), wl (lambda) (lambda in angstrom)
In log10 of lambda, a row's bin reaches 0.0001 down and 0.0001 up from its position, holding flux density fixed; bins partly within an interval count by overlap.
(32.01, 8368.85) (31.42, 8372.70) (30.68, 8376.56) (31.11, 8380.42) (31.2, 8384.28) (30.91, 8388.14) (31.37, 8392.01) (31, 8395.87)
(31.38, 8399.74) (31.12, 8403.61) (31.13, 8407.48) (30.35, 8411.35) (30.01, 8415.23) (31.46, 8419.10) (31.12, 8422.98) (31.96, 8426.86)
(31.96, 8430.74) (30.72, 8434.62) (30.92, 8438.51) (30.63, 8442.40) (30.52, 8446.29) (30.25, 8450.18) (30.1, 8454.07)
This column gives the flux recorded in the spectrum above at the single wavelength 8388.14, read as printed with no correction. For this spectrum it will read 30.91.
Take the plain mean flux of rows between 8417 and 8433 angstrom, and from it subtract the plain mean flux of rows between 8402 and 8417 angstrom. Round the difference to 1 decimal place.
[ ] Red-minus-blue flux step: 1.0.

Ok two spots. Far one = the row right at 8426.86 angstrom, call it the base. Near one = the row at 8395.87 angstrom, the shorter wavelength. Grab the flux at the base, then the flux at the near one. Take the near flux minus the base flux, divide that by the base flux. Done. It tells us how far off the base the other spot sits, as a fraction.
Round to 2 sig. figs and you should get -0.030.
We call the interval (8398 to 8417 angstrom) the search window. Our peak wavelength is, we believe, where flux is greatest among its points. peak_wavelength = 8399.74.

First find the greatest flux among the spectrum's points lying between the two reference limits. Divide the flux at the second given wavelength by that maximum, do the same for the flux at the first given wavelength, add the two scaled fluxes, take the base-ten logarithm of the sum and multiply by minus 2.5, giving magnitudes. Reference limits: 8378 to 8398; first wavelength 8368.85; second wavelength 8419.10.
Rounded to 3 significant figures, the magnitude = -0.765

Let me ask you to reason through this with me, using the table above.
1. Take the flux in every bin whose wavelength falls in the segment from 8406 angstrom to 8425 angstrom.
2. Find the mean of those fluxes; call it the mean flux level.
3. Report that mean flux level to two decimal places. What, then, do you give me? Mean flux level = 30.81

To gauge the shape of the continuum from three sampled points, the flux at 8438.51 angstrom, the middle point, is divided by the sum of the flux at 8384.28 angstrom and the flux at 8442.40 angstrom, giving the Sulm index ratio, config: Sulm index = 0.5001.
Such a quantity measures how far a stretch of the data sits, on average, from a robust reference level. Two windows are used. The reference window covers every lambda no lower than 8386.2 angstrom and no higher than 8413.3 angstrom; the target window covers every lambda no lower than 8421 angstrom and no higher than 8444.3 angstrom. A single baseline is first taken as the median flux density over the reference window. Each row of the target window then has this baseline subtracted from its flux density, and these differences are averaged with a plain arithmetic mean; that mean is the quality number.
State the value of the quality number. 0.10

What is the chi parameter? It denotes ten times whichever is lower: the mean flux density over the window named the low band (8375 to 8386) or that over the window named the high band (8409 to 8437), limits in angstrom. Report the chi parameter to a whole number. 310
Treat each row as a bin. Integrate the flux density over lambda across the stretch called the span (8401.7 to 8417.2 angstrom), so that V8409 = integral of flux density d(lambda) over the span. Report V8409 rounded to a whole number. 475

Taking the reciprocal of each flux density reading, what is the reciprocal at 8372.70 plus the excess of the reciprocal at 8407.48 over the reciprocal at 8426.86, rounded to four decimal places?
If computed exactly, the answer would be 0.0327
